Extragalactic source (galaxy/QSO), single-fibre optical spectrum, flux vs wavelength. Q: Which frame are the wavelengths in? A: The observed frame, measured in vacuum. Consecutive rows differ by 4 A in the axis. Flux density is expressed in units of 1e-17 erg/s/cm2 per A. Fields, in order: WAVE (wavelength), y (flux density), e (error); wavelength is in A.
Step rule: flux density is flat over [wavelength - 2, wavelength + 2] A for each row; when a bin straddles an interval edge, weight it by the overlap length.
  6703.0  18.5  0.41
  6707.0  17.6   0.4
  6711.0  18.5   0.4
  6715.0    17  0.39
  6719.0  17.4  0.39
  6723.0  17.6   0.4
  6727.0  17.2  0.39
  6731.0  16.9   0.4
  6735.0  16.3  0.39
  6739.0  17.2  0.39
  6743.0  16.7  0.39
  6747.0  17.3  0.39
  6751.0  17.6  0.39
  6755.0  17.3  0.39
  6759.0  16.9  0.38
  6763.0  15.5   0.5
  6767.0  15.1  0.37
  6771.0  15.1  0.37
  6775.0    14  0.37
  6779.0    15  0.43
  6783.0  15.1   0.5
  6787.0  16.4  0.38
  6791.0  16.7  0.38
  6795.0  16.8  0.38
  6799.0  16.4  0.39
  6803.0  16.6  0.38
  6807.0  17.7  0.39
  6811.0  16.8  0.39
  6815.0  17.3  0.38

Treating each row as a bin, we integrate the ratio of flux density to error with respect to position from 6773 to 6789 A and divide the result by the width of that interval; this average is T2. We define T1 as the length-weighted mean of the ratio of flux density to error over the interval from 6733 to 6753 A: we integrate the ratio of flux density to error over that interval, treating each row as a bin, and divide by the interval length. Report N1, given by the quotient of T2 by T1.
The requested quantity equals 0.84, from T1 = 43.6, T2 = 37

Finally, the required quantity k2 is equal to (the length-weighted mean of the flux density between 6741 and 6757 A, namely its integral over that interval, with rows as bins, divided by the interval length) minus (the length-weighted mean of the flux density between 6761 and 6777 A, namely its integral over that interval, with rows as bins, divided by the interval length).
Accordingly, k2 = 2.3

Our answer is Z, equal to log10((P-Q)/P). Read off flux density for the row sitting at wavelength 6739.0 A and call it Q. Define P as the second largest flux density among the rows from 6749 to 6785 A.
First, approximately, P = 17.3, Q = 17.2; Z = -2.24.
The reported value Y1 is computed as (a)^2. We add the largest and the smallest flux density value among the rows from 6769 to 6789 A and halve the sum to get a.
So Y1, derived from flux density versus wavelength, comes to 231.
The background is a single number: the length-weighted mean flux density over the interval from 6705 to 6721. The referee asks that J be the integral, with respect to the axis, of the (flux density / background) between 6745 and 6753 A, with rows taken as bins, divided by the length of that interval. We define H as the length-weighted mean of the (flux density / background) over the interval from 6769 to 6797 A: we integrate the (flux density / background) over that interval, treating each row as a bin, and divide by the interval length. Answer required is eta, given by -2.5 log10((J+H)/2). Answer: 0.070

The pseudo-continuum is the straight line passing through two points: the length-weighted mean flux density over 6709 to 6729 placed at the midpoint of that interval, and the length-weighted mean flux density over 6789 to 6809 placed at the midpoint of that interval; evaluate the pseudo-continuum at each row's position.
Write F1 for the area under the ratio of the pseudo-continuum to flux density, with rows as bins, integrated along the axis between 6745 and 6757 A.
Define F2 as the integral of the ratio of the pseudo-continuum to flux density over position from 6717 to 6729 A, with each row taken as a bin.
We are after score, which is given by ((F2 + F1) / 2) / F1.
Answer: 1.007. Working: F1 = 11.9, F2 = 12.1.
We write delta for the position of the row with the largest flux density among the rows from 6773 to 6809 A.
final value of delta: 6807.0 A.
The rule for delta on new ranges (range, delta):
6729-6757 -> 6751.0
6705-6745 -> 6711.0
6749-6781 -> 6751.0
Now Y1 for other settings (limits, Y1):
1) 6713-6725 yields 299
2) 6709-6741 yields 303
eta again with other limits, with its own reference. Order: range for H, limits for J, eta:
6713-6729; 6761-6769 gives 0.085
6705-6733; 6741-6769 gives 0.036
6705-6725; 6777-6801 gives 0.049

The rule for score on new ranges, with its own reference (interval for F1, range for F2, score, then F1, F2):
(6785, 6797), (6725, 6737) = 1.011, 12.2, 12.5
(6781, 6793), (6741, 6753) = 0.976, 12.7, 12.1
